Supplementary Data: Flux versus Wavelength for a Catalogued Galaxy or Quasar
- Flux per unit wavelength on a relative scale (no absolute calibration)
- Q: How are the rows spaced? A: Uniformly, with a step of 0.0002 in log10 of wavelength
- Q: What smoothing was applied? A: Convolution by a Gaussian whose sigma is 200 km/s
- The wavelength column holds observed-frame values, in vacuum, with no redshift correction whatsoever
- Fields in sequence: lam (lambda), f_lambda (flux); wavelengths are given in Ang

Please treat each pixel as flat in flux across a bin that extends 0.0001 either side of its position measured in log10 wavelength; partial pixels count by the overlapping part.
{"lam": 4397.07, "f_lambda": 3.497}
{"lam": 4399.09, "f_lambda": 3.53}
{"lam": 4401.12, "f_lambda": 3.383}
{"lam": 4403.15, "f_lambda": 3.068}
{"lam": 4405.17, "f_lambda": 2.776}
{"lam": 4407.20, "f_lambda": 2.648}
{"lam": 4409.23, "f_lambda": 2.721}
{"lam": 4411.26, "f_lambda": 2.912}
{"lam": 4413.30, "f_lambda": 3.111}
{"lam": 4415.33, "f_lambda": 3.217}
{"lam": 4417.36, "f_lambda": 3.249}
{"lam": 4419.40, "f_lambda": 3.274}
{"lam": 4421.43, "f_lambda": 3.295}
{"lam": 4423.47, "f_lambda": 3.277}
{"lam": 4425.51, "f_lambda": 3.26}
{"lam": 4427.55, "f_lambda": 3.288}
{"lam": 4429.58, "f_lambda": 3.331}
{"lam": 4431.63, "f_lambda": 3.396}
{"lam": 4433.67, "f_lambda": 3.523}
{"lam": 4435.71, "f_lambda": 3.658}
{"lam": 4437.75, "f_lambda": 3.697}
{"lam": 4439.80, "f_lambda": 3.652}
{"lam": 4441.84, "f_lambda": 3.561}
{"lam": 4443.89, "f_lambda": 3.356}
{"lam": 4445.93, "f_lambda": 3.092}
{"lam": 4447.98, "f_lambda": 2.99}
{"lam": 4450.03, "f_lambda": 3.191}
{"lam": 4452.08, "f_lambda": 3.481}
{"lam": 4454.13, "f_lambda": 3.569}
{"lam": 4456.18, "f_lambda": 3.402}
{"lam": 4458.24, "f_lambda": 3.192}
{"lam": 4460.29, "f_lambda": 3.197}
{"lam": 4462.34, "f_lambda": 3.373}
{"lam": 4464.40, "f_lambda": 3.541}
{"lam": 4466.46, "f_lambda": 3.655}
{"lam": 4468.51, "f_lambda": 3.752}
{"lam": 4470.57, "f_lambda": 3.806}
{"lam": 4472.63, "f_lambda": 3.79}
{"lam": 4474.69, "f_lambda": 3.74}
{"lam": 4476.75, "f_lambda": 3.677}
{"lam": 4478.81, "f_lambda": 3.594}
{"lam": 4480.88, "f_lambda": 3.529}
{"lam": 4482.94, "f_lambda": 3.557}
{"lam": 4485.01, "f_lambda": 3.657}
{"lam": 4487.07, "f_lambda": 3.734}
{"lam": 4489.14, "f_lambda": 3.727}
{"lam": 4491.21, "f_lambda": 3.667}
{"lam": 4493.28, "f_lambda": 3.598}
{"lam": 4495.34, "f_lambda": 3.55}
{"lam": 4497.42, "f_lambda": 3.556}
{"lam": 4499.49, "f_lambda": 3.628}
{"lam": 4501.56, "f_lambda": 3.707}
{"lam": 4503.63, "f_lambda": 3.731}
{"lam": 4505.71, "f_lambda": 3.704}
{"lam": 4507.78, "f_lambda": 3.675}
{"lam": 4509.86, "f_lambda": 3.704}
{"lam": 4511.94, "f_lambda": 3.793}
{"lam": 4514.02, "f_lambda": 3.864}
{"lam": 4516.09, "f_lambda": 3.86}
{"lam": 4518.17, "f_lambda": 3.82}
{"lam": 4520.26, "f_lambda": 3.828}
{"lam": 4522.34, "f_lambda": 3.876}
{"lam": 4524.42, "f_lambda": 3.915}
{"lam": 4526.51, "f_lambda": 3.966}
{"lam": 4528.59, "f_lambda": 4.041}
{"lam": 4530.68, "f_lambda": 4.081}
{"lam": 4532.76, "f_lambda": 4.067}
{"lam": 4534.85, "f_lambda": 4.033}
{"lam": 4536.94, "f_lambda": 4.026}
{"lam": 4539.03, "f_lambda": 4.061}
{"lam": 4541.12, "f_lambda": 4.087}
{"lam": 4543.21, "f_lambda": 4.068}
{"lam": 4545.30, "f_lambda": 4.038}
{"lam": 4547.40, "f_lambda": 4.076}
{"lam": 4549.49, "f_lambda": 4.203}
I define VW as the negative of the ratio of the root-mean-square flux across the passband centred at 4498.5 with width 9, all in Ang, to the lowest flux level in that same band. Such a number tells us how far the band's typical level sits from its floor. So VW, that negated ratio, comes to -1.02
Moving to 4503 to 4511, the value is -1.01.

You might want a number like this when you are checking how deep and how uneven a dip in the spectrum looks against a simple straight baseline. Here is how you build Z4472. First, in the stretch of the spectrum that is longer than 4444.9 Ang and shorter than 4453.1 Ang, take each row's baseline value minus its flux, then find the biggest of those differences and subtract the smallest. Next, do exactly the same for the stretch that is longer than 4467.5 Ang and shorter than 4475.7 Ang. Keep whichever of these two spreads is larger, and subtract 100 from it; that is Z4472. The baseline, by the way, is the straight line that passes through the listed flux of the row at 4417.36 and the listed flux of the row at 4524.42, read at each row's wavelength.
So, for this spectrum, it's -99.5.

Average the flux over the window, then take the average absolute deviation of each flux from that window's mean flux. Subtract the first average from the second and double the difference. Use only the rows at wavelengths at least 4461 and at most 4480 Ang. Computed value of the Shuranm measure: -7.1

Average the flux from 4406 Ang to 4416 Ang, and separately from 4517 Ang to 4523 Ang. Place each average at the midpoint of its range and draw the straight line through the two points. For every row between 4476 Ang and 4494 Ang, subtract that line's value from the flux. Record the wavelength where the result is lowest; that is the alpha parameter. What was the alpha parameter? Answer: 4493.28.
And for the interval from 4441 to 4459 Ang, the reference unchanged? 4447.98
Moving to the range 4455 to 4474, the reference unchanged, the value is 4460.29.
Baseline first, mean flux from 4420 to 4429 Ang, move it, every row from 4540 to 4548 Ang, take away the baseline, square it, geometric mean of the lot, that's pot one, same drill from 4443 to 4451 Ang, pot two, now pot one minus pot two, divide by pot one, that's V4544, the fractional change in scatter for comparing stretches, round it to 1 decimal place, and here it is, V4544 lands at 1.0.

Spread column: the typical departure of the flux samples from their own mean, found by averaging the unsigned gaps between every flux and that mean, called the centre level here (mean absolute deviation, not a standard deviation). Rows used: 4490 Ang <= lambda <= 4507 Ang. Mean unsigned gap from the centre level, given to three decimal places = 0.060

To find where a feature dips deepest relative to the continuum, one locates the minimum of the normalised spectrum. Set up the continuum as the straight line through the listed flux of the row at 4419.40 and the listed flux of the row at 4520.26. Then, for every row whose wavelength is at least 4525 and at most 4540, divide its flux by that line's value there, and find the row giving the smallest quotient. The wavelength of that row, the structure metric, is 4526.51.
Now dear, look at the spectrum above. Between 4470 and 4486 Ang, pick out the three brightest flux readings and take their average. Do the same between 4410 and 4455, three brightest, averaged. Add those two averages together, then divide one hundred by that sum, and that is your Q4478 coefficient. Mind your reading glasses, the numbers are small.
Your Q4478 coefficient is 13.4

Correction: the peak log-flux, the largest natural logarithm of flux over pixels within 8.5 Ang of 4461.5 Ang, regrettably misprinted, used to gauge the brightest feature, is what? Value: 1.32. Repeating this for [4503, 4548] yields 1.41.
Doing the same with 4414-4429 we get 1.19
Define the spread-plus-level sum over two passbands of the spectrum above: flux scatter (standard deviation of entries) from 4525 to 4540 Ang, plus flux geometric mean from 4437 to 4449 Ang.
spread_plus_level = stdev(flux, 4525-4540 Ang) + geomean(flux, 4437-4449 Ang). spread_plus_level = 3.42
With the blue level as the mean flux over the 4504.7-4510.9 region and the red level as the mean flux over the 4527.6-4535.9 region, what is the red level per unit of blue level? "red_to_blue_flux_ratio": 1.10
